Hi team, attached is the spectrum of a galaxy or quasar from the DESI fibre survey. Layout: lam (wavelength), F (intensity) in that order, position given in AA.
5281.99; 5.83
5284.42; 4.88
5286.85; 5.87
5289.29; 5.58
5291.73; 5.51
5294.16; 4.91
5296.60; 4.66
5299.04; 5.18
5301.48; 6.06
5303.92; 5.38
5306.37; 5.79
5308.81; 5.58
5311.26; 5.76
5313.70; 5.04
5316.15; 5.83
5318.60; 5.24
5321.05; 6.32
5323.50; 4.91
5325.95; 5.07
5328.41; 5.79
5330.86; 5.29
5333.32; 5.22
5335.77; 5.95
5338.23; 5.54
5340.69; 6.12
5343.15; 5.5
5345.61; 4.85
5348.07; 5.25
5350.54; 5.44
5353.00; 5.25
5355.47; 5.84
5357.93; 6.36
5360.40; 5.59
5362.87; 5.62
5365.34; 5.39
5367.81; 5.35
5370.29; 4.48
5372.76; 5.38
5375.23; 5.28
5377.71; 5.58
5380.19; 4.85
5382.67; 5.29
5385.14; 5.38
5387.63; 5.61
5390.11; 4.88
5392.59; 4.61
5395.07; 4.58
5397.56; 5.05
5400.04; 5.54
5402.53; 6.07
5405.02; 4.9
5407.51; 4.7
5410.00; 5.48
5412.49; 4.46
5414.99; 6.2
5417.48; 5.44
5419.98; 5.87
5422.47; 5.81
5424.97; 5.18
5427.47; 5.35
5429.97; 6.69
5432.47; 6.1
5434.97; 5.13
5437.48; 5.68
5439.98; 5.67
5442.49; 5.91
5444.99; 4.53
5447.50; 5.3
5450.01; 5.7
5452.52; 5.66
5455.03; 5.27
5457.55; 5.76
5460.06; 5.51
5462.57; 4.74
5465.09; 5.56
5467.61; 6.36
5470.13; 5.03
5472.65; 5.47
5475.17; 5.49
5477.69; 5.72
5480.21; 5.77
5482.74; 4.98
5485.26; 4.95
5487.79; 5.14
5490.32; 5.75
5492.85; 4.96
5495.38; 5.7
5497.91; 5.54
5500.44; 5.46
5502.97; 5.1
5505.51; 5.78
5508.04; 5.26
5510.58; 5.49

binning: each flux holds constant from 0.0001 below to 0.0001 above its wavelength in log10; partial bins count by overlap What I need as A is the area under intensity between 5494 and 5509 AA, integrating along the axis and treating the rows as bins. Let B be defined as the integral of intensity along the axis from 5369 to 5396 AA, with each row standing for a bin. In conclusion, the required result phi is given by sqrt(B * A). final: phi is 106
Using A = 82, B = 137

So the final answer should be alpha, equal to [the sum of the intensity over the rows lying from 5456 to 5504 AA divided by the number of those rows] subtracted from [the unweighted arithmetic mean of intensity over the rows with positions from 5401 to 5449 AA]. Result 0.08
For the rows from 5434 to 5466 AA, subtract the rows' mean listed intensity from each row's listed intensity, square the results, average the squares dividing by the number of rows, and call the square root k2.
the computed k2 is 0.395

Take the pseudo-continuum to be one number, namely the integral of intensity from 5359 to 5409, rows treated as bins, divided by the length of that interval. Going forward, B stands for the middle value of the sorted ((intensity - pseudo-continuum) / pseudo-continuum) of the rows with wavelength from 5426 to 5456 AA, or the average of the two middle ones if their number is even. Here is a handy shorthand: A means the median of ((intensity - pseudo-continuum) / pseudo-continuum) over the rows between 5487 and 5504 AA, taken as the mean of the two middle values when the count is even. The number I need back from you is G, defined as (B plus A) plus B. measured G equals 0.22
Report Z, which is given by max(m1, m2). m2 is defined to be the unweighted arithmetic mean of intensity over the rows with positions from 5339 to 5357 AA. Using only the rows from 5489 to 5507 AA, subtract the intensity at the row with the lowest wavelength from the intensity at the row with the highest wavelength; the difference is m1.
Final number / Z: 5.46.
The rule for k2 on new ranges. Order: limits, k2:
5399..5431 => 0.600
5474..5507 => 0.323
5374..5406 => 0.421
